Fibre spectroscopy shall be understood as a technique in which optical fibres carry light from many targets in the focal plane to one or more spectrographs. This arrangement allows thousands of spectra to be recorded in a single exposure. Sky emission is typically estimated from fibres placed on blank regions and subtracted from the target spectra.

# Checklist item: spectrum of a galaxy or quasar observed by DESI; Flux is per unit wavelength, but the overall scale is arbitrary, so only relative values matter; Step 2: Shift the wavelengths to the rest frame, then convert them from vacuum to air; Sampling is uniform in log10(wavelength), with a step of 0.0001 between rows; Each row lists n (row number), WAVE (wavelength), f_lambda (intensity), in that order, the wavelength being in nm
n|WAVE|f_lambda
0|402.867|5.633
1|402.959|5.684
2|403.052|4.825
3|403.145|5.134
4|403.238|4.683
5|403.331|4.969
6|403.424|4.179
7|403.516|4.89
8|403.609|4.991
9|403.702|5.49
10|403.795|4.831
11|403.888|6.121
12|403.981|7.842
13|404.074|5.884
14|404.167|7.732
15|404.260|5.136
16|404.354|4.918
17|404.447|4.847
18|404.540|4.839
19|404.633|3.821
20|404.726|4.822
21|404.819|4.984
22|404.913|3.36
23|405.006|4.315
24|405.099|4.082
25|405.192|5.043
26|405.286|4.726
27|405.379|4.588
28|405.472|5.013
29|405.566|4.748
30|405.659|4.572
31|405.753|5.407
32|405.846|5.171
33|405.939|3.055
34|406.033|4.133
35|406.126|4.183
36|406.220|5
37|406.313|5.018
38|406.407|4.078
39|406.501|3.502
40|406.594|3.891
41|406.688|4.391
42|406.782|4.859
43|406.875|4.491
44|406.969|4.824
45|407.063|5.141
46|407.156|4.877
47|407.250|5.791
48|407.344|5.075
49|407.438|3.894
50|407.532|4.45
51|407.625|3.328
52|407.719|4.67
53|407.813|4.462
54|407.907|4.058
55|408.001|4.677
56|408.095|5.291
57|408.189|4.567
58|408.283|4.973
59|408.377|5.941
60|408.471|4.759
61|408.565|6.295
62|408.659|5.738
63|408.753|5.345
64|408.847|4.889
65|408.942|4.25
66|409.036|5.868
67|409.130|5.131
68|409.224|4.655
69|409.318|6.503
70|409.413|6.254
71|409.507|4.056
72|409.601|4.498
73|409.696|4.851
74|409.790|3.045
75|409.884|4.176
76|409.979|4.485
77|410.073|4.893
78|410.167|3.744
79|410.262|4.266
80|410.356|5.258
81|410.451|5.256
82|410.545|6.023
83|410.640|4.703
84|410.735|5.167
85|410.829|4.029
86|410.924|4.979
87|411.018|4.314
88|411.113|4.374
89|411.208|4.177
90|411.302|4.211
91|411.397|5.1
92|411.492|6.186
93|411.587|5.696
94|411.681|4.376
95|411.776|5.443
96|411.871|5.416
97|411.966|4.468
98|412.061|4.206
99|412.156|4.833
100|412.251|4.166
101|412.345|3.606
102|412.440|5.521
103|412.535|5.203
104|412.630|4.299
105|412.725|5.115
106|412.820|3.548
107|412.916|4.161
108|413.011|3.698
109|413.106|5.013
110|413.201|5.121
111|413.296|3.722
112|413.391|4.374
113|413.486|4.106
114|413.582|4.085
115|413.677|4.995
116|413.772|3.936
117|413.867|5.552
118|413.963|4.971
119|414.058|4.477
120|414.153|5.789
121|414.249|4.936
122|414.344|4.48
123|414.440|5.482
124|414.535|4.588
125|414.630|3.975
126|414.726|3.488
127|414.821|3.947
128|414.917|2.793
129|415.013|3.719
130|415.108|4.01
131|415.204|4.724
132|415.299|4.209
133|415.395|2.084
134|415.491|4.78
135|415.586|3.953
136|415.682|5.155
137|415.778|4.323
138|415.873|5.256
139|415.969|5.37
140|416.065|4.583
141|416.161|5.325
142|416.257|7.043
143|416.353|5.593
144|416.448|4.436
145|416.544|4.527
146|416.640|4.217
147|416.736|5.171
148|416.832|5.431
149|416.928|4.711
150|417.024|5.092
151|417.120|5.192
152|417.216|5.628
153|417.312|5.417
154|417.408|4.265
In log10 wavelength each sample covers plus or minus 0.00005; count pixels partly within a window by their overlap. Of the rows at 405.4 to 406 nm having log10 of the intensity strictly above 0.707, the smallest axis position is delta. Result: 405.753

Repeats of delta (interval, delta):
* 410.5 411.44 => 410.545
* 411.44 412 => 411.492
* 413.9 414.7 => 414.153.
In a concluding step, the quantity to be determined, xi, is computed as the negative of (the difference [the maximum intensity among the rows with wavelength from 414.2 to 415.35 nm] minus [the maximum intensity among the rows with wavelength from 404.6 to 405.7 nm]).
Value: -0.4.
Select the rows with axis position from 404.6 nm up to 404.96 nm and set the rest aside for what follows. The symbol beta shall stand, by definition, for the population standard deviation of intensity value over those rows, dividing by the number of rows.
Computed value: 0.68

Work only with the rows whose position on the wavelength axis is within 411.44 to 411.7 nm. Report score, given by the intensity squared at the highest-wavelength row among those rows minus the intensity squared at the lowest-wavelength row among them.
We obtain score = -19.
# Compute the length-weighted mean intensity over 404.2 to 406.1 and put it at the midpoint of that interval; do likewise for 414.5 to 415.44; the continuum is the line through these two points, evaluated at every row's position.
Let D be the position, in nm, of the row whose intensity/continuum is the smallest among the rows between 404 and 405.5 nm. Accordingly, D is 404.913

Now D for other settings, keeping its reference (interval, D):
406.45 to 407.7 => 407.625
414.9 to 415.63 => 415.395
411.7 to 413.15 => 412.820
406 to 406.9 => 406.501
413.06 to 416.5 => 415.395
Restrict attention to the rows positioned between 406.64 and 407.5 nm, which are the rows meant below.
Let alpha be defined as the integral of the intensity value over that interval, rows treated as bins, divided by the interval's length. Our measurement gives 4.80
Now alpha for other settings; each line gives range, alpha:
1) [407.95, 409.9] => 5.05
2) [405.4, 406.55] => 4.49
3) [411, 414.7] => 4.65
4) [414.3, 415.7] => 4.07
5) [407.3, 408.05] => 4.33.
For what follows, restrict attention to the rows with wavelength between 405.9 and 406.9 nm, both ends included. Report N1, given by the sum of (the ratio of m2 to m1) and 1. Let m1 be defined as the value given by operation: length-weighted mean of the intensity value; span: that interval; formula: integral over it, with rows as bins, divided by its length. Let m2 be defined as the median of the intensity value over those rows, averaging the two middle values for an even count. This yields 1.987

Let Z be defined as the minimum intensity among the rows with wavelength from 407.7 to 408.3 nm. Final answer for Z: 4.058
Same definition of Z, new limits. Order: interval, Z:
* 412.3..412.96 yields 3.548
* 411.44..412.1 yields 4.206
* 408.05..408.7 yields 4.567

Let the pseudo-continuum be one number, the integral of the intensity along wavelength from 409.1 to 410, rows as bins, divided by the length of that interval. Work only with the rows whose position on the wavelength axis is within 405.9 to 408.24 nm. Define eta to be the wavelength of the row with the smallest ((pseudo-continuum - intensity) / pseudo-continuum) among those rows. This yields 407.250 nm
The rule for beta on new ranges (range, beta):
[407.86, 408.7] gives 0.69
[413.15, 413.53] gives 0.51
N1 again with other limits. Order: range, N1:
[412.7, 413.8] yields 1.959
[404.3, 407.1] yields 2.047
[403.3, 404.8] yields 1.927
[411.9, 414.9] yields 1.993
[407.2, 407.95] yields 1.997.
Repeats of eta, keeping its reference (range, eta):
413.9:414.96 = 414.153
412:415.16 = 414.153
